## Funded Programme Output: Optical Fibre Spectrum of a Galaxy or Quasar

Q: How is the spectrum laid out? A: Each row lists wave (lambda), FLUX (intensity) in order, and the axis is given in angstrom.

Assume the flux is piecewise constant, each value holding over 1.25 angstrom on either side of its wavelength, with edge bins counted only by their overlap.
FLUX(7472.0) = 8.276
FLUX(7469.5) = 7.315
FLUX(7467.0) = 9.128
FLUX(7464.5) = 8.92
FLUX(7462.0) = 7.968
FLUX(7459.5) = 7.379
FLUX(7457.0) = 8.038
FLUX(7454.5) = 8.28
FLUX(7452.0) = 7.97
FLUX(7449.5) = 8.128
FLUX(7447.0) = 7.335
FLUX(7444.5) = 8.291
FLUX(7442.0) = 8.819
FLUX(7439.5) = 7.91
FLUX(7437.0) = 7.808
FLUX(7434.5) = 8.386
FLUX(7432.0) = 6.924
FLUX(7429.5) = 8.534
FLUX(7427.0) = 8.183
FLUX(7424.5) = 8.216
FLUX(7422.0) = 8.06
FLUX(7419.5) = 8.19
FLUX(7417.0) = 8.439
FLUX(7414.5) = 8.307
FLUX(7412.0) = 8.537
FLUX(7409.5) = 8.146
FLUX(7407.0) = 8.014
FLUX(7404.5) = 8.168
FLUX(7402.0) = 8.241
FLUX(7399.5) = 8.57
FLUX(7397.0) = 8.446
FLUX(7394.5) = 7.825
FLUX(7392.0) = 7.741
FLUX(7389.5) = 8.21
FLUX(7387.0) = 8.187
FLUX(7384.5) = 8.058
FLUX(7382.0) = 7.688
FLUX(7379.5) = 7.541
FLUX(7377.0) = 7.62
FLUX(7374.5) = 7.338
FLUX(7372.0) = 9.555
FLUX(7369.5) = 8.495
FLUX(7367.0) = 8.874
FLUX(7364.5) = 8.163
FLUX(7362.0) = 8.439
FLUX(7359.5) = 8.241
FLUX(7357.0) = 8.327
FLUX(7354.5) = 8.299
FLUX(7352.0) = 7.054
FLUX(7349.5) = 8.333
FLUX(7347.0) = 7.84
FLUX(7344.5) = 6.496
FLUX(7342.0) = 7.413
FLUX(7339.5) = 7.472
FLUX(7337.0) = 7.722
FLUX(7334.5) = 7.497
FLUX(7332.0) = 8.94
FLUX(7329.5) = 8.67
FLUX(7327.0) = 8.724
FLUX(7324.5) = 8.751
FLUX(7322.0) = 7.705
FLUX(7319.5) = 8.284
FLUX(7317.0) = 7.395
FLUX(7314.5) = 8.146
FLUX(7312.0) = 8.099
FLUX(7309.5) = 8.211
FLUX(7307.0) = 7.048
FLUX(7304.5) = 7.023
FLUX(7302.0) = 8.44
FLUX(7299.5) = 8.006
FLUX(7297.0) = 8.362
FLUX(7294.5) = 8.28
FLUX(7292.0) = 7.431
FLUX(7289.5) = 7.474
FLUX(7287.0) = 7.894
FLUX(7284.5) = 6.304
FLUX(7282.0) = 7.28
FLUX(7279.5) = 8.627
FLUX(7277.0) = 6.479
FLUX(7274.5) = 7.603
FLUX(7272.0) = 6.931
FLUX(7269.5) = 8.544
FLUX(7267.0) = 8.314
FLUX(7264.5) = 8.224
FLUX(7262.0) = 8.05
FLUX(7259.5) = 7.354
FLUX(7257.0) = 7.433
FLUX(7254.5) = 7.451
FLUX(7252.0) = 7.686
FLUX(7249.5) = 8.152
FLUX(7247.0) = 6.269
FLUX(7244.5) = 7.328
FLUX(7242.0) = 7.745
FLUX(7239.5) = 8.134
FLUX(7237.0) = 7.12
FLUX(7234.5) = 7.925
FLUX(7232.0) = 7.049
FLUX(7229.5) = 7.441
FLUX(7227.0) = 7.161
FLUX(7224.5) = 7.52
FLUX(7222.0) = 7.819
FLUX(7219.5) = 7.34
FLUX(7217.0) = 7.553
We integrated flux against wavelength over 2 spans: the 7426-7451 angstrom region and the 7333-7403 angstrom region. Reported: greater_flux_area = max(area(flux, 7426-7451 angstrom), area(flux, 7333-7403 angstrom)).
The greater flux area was 559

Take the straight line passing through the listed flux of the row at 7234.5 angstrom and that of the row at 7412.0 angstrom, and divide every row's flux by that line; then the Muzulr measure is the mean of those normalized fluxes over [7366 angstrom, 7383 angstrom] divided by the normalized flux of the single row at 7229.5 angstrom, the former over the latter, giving 1.03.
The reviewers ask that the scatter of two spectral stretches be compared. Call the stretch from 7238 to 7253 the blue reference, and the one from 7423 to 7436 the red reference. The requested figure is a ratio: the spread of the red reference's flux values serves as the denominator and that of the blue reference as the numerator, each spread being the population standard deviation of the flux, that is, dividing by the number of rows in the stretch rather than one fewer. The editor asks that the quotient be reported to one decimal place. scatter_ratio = 1.1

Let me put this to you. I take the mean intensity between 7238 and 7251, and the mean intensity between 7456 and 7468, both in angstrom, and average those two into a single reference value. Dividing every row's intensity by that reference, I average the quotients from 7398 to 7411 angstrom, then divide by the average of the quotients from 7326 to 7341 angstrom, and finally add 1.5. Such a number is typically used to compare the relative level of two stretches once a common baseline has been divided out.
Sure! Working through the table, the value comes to 2.51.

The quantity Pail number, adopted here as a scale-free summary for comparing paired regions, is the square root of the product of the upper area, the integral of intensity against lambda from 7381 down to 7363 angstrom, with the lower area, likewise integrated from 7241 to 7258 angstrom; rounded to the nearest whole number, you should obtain 137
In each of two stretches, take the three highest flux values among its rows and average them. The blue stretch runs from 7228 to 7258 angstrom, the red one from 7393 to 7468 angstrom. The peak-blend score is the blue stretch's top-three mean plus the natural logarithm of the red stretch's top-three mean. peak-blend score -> 10.3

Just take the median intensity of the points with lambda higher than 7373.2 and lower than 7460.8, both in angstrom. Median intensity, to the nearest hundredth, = 8.15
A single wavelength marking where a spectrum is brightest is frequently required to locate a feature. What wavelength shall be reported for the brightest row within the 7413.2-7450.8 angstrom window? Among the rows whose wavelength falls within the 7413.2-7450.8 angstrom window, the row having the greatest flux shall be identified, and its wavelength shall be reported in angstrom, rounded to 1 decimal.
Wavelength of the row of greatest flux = 7442.0 angstrom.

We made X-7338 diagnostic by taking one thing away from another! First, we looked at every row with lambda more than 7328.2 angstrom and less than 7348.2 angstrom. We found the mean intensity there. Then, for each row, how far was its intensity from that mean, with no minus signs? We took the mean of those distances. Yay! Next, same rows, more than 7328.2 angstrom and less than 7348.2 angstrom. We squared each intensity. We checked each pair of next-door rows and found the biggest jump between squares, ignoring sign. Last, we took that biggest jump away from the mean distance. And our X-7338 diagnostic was -23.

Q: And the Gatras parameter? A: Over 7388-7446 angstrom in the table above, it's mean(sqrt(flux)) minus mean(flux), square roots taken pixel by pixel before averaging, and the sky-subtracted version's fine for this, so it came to -5.31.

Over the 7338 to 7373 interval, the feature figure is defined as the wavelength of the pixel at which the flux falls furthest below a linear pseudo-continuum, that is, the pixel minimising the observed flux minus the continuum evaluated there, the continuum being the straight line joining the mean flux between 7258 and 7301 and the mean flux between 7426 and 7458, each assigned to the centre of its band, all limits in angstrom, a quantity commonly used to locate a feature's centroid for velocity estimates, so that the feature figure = 7344.5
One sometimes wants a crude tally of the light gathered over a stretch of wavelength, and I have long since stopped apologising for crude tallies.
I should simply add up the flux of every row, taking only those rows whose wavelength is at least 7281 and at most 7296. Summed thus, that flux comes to 44.7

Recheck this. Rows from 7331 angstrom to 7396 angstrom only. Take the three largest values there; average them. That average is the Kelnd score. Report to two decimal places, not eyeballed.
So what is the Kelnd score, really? 9.12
